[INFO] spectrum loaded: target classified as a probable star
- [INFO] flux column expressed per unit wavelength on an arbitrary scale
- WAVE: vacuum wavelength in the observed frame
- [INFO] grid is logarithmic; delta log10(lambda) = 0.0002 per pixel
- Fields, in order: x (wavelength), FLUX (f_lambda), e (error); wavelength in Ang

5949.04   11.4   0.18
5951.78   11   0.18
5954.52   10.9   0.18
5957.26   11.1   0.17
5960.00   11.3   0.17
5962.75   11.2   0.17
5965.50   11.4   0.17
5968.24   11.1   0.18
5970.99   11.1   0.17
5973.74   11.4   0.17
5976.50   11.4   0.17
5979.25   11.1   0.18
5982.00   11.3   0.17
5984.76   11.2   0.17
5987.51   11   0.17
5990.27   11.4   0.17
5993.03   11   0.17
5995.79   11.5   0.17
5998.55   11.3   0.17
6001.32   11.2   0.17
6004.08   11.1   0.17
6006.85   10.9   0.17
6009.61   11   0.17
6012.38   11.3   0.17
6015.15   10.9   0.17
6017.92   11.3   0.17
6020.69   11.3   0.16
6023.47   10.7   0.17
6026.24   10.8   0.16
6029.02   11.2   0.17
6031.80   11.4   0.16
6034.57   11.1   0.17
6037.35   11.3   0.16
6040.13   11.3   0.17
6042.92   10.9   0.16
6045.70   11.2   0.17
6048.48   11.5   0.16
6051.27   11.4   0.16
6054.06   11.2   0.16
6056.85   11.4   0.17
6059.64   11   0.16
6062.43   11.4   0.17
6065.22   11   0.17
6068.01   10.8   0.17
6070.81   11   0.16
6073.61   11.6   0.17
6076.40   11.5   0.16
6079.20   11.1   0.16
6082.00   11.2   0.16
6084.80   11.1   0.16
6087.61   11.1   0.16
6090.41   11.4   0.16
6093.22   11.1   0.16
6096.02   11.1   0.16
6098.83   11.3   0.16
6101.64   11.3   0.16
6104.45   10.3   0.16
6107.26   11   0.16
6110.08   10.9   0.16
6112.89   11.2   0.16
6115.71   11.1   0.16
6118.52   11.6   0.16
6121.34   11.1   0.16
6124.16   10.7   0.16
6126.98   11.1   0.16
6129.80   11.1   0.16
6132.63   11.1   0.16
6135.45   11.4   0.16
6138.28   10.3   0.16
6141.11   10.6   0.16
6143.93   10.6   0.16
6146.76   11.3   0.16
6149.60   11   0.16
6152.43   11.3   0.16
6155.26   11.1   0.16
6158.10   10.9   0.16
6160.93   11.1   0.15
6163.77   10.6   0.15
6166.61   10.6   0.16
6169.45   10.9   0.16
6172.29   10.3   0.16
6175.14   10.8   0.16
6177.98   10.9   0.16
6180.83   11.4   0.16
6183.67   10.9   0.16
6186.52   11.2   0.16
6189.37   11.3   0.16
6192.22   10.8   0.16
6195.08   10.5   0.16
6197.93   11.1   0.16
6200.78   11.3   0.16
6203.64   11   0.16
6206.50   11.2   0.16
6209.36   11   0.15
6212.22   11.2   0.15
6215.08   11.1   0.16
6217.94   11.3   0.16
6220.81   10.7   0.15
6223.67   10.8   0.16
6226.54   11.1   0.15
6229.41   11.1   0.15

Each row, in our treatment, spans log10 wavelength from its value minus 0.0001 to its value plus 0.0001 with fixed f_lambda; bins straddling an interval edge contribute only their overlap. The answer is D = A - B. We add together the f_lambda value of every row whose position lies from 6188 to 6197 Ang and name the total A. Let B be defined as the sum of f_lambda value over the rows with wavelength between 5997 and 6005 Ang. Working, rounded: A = 32.6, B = 33.60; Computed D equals -1.00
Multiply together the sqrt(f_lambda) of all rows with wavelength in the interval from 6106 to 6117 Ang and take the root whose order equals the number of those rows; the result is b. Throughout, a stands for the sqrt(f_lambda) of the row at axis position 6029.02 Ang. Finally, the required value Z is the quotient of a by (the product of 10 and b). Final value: 0.1007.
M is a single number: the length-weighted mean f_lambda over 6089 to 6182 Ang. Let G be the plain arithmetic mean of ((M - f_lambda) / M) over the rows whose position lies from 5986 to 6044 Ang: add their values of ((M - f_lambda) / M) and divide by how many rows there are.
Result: -0.014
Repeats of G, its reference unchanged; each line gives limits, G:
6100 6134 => -0.005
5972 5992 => -0.025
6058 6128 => -0.012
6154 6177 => 0.018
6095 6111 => 0.000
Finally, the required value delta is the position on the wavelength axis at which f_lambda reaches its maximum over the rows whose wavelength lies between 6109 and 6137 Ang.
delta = 6118.52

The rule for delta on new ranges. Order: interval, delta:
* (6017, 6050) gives 6048.48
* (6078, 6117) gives 6090.41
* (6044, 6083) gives 6073.61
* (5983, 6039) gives 5995.79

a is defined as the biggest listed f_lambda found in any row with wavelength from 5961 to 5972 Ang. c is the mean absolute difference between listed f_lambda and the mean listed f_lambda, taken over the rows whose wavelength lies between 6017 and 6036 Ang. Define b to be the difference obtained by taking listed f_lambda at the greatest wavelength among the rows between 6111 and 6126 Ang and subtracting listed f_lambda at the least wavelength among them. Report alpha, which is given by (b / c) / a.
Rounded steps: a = 11.4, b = -0.50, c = 0.21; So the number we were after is -0.21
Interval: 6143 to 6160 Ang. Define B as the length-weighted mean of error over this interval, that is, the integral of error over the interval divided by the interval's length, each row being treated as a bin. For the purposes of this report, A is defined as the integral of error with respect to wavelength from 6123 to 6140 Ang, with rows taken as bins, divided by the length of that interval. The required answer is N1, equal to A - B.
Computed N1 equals 0.000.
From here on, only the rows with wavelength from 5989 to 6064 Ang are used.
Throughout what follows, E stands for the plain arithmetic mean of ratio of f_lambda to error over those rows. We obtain 67.2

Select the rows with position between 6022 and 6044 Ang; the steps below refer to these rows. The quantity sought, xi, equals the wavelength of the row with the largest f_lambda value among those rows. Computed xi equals 6031.80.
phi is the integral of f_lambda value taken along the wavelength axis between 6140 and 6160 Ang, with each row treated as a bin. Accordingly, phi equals 220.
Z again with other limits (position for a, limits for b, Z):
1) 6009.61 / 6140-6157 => 0.1001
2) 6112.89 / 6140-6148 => 0.1017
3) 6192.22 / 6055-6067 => 0.0982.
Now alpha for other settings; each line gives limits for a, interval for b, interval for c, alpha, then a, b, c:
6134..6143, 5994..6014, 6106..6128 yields -0.11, 11.4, -0.20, 0.17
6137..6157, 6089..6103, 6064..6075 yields -0.04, 11.3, -0.10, 0.25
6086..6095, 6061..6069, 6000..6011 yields -0.53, 11.4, -0.60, 0.10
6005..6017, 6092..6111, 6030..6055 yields -0.13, 11.3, -0.20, 0.14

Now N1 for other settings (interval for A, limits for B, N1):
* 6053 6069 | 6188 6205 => 0.007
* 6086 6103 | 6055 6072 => -0.007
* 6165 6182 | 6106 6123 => 0.000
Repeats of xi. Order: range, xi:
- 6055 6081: 6073.61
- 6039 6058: 6048.48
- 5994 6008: 5995.79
